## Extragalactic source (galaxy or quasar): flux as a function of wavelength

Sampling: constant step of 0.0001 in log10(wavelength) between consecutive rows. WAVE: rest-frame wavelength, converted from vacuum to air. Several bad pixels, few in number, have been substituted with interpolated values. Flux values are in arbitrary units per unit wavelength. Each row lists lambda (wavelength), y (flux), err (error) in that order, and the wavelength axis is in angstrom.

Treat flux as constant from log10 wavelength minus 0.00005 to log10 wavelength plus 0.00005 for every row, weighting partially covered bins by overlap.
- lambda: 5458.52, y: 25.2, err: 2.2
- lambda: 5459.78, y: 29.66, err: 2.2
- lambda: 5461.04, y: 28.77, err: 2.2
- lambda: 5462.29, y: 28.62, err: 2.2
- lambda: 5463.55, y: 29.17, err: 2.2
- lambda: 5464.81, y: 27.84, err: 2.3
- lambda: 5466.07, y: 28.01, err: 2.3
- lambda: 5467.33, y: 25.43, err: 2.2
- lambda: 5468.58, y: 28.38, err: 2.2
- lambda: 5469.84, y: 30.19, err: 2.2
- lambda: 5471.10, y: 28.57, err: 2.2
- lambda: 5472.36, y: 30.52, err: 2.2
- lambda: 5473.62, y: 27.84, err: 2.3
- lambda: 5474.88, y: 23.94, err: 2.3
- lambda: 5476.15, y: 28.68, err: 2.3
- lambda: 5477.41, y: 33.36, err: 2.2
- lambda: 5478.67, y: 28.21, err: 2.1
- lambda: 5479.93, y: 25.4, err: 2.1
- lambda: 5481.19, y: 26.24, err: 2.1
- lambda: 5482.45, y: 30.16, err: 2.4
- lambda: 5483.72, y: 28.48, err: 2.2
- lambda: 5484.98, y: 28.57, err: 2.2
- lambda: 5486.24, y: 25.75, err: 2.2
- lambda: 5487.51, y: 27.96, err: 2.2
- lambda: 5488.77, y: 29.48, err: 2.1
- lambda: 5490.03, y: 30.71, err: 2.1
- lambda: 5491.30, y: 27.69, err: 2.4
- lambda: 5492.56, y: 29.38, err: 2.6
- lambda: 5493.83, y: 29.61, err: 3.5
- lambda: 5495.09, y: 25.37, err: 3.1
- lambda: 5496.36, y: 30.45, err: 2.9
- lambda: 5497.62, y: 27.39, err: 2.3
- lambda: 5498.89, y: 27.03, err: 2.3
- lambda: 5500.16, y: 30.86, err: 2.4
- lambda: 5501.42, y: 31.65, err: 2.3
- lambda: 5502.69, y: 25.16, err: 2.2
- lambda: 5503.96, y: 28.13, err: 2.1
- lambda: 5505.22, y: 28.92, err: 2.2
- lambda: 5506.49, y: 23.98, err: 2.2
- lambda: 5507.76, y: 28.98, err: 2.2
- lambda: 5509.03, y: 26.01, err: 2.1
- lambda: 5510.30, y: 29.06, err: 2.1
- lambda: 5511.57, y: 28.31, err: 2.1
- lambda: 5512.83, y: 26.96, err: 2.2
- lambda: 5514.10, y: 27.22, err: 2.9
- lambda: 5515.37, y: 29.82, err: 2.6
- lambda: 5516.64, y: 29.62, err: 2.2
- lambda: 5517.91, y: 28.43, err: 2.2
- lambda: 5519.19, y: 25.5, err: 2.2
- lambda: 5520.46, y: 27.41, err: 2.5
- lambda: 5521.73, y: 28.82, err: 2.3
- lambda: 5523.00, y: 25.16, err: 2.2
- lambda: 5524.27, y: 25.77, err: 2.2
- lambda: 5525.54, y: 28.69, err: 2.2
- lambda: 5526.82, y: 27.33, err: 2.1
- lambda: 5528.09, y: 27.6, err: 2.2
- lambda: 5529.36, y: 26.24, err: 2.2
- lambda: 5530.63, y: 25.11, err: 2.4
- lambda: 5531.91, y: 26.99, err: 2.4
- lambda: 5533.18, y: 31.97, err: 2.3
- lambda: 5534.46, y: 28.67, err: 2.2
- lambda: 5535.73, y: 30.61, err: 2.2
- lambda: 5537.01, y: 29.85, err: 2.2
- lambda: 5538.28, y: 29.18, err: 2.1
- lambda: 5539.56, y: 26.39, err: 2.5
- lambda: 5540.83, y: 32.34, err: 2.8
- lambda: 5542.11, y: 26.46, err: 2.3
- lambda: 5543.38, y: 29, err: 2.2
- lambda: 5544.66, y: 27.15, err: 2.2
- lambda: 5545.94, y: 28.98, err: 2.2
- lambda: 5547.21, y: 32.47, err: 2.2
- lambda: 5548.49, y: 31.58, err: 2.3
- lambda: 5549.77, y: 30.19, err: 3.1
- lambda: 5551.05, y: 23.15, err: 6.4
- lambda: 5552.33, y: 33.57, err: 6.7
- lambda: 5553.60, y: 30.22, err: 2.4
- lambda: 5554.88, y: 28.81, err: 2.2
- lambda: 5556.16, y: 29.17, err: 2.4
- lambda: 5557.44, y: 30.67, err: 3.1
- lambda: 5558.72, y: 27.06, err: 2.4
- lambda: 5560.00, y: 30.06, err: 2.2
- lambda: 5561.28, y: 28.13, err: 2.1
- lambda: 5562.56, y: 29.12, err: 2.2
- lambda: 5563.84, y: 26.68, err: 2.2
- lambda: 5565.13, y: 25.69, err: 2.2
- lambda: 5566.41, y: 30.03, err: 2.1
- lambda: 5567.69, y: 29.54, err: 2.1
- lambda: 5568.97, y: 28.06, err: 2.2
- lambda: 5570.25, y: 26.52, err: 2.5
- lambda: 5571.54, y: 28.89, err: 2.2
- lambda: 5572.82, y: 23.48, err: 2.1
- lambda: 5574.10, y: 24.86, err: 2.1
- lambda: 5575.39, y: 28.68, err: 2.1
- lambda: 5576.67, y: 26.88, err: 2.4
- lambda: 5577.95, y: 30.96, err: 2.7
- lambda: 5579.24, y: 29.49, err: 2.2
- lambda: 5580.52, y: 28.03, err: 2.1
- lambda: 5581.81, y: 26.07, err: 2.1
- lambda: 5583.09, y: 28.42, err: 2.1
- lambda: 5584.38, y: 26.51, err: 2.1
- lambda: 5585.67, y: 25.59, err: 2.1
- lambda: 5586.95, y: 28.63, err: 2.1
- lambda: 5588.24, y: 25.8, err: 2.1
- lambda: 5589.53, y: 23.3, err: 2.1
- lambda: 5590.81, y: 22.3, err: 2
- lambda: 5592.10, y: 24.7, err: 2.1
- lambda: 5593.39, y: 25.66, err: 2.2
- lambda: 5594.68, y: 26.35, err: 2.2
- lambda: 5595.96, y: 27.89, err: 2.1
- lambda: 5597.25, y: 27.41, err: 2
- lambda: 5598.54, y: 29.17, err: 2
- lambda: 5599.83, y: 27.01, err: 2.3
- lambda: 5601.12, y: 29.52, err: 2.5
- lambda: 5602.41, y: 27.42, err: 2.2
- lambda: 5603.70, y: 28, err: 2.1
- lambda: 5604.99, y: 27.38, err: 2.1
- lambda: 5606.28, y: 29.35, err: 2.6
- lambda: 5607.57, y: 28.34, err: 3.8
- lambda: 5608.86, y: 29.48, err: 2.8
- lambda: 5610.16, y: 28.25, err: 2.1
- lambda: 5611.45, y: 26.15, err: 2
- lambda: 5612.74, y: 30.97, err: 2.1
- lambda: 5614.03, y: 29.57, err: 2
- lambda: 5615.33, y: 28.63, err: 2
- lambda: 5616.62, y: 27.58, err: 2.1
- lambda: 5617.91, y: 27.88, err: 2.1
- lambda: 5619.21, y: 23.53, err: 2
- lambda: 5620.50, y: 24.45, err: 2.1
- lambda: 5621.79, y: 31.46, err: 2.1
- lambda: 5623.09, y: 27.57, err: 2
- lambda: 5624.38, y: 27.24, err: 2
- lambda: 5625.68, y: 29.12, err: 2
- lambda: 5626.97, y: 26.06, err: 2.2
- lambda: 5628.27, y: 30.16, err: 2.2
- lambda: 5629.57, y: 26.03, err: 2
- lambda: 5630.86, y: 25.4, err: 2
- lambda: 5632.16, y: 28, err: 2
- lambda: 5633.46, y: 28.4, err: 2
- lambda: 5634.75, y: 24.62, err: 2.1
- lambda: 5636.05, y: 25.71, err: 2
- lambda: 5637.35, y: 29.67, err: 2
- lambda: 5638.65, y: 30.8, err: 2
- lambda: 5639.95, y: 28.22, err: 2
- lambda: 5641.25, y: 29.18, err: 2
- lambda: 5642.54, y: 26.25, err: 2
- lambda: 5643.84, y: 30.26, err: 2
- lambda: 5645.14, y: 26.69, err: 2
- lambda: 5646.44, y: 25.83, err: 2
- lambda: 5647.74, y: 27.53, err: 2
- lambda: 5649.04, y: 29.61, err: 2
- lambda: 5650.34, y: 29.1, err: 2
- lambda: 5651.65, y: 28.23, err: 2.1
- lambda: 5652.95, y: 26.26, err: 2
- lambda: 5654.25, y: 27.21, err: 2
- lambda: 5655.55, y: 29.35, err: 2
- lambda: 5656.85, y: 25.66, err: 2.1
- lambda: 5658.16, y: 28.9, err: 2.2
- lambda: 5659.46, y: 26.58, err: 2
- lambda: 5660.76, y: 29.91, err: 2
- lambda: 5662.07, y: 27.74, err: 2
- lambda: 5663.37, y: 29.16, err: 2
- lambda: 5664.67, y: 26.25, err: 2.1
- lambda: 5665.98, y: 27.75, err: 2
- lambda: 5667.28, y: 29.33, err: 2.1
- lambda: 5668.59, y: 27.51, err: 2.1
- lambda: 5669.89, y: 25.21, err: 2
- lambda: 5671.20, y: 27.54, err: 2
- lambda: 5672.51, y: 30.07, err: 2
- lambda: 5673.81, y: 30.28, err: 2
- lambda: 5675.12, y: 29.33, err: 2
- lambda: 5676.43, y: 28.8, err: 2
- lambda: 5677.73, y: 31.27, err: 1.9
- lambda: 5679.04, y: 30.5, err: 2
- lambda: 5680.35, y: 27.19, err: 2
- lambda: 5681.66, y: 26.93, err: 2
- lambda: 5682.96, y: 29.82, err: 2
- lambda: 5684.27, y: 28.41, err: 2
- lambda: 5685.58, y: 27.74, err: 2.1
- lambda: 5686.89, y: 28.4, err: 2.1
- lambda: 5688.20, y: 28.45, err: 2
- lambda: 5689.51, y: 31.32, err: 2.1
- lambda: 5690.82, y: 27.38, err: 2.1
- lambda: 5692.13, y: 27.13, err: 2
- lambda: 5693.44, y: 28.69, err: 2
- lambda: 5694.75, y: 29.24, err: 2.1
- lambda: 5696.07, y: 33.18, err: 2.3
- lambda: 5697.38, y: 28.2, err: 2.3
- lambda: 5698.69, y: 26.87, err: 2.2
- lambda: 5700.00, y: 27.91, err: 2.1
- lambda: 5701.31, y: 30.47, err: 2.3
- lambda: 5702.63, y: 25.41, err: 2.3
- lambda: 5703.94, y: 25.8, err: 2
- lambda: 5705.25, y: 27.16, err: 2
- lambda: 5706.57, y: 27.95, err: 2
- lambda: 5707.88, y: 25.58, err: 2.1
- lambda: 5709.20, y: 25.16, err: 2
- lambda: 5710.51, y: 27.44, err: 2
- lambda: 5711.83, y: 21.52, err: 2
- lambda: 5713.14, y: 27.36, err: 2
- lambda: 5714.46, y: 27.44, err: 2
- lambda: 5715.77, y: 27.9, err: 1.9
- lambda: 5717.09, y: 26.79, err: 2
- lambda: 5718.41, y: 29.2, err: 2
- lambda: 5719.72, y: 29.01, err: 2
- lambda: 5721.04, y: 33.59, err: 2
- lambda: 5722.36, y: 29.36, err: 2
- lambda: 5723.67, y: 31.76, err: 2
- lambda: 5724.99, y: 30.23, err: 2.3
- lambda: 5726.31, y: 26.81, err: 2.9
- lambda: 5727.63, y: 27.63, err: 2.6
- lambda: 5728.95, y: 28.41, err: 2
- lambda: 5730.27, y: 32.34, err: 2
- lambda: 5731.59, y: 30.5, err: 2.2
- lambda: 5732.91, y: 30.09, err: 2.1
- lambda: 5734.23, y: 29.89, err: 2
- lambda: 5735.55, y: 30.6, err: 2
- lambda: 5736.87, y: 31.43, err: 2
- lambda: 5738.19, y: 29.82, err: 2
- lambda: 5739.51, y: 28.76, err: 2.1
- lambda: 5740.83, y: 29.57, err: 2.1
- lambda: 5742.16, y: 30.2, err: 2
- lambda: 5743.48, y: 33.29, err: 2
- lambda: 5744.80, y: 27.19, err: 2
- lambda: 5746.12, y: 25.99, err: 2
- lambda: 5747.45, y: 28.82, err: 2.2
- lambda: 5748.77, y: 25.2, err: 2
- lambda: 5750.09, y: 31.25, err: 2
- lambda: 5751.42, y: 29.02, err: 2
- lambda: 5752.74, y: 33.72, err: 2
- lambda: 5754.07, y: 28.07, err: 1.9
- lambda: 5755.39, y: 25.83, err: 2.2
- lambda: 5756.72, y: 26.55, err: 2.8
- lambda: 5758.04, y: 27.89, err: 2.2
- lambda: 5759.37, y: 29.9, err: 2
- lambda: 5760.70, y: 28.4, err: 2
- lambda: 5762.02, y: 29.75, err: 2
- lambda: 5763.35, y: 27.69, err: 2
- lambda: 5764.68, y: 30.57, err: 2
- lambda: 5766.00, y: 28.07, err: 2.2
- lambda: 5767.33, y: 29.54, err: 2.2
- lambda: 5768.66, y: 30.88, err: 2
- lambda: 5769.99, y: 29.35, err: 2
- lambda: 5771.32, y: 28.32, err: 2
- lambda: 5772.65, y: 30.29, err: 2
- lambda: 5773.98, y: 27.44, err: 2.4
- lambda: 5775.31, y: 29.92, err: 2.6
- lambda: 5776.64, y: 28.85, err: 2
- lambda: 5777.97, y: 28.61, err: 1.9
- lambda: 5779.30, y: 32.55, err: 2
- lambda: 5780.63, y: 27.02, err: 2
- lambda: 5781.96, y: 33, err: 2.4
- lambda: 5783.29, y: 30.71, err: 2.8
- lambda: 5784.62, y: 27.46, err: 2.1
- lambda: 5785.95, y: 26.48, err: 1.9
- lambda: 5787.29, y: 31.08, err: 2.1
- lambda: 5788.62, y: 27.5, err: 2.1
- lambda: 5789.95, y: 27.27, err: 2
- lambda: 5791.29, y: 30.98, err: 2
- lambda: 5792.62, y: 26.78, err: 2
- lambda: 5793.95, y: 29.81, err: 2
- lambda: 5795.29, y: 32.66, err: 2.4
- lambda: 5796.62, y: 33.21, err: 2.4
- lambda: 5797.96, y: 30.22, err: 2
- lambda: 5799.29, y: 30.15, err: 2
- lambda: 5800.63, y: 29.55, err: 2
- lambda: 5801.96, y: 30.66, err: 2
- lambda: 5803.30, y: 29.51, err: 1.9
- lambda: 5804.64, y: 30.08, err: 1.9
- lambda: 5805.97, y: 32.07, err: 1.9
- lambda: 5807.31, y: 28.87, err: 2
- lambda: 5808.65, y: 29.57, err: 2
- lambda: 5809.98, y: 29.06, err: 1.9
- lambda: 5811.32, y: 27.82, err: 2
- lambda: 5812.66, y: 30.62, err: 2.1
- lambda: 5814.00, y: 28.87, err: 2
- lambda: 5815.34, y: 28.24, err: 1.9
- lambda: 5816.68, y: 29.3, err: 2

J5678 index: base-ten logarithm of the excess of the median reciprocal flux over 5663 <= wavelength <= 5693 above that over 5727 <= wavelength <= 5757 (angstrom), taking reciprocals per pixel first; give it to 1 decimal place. -2.9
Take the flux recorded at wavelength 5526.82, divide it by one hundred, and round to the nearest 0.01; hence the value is 0.27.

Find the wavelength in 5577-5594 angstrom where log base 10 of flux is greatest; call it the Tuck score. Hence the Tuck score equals 5577.95 angstrom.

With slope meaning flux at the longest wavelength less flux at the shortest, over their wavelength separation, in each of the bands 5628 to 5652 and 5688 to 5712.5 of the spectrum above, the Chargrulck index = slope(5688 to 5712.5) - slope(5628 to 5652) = -0.21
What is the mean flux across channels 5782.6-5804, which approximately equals 29.6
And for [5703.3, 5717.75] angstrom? 26.4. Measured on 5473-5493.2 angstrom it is 28.2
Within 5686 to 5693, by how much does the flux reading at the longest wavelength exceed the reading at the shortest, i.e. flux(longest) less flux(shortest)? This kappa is -1.3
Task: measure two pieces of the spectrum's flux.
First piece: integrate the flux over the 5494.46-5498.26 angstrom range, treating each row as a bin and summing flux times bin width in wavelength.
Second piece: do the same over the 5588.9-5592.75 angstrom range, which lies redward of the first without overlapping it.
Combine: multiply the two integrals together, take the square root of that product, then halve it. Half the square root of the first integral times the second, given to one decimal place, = 48.8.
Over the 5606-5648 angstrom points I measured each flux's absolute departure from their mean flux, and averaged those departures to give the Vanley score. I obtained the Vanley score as 1.6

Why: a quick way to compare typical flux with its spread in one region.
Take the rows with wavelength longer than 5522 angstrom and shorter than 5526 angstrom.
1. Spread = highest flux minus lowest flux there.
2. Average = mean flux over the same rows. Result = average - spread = 23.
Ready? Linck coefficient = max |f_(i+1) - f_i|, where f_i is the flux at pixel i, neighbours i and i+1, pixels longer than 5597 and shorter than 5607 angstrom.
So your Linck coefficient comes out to 2.5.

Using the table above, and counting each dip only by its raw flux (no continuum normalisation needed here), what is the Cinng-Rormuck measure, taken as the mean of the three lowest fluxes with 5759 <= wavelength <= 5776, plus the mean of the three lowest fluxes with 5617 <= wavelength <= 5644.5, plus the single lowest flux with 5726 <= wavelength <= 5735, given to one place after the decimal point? 78.7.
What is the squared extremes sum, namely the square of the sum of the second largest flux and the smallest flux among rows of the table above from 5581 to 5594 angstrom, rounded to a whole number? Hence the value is 2573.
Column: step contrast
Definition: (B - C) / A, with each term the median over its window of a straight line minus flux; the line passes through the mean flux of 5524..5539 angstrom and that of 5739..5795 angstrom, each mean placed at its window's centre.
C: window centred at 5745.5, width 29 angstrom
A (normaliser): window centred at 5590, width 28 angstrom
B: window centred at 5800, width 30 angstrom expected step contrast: 0.2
